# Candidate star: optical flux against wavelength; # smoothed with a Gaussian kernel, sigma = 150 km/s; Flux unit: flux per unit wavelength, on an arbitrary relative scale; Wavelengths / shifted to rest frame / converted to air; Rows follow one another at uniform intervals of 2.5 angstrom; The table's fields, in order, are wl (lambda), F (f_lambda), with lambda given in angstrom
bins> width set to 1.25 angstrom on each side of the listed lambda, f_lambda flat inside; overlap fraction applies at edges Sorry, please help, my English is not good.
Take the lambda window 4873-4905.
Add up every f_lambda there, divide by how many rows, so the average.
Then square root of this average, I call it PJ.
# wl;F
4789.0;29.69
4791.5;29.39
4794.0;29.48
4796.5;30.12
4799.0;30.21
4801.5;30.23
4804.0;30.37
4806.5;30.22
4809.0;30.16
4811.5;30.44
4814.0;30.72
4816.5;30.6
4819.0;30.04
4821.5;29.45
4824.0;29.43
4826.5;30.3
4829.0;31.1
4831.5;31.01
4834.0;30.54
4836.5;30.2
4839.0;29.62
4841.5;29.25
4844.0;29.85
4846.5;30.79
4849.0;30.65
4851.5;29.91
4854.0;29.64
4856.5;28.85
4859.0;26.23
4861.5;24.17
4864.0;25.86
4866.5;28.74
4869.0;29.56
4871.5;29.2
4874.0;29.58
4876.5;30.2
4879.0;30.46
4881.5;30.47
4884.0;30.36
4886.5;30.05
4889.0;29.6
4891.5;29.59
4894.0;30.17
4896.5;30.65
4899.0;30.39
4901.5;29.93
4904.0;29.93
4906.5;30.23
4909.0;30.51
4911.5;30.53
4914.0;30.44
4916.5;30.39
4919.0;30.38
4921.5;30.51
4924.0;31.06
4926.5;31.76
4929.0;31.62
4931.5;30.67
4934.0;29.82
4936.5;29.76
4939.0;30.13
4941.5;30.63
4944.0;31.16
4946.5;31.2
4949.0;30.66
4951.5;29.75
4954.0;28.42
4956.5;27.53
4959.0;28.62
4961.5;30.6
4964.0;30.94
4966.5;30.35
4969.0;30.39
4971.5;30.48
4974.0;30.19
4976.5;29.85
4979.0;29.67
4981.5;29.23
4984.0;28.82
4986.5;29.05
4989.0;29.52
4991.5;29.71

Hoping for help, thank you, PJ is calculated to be 5.49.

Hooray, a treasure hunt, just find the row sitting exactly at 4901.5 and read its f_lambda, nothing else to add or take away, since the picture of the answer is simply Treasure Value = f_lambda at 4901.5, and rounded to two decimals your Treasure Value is 29.93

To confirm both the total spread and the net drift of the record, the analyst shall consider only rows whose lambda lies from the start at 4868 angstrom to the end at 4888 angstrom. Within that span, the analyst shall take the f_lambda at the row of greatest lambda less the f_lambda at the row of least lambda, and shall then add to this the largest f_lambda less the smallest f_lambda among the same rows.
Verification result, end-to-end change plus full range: 1.8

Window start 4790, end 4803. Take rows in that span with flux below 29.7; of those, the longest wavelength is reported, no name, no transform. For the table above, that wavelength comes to 4794.0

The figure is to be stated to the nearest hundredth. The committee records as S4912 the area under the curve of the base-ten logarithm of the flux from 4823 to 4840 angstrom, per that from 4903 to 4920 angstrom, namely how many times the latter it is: 1.00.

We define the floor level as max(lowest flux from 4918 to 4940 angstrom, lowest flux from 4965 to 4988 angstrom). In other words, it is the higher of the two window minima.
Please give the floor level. 29.76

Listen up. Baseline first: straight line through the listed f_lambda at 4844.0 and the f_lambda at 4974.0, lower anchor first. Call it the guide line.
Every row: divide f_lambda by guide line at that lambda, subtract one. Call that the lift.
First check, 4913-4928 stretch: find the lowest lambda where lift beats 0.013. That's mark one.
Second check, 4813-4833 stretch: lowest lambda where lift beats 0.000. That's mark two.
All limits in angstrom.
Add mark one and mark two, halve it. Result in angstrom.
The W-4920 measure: 4864.0 angstrom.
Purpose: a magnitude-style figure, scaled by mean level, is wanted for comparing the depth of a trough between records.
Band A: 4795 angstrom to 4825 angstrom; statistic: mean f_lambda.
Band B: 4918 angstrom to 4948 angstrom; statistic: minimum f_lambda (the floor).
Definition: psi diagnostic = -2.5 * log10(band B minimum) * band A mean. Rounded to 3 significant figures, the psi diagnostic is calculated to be -111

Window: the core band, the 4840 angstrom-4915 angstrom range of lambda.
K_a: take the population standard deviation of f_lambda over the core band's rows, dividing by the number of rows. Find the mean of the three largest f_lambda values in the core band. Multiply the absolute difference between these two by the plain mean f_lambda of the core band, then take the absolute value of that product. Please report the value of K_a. 862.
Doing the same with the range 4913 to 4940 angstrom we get 944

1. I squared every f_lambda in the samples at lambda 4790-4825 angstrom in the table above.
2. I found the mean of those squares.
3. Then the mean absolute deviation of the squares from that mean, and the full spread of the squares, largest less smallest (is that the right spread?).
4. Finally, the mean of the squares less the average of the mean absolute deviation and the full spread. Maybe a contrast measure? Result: 853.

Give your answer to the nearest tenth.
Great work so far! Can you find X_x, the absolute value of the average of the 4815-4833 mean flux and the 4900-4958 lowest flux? 28.9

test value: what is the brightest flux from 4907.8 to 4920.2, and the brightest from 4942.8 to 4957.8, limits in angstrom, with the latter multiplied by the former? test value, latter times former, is 953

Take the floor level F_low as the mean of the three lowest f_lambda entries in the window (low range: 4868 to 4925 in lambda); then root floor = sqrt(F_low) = 5.43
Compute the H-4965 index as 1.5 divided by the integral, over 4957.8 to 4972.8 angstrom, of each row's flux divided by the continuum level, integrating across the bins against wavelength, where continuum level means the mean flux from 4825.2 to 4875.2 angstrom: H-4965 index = 0.097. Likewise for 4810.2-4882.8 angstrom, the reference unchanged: 0.020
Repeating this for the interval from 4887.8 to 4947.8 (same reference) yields 0.024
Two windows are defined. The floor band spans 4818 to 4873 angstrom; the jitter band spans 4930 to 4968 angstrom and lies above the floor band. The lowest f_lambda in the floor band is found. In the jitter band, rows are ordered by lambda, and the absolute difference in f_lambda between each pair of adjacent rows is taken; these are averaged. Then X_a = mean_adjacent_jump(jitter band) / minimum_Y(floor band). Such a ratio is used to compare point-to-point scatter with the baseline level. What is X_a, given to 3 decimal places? 0.030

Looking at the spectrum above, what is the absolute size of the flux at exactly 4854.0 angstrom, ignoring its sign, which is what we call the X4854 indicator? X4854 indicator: 29.6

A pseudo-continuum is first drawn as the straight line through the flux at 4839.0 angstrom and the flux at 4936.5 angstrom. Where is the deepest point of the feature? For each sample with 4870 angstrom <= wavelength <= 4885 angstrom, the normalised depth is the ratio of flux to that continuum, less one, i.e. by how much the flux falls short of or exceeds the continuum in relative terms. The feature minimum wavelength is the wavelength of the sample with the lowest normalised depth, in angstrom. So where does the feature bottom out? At 4871.5 angstrom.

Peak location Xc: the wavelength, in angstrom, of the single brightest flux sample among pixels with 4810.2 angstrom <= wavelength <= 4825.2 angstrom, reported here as 4814.0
